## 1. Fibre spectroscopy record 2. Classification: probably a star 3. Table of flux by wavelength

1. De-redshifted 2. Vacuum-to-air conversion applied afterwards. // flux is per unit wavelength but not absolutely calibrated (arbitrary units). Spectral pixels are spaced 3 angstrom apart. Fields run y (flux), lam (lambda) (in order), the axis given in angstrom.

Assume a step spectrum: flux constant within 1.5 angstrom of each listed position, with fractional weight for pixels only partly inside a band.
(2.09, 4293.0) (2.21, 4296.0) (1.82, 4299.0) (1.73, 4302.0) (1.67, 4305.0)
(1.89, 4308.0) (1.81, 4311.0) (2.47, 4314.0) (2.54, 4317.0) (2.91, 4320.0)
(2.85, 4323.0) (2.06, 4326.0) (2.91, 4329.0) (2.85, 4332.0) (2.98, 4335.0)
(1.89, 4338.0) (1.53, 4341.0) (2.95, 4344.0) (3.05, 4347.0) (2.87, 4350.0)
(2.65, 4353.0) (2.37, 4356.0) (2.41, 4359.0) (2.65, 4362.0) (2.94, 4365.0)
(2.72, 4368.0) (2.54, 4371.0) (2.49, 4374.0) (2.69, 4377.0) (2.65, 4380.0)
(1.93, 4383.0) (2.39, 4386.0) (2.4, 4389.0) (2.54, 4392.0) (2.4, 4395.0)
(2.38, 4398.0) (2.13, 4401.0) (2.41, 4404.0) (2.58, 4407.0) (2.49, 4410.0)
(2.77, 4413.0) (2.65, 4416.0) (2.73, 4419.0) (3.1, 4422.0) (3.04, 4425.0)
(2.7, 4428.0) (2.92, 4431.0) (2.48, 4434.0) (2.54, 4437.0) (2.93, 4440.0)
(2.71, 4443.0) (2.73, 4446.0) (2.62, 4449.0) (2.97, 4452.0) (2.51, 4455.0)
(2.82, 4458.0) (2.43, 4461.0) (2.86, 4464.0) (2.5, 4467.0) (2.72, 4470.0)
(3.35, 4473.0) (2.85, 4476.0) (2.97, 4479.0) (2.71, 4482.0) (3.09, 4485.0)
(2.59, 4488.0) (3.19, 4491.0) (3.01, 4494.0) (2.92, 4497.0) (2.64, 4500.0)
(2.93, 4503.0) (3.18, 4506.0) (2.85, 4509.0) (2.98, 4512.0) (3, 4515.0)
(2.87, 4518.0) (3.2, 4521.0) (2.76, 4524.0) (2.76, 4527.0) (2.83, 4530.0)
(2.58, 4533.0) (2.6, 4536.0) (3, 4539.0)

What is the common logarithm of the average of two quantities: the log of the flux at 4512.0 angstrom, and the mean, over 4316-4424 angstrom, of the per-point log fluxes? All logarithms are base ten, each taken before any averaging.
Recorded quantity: -0.357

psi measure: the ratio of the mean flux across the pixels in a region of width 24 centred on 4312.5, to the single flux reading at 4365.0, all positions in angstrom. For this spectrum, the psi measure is 0.76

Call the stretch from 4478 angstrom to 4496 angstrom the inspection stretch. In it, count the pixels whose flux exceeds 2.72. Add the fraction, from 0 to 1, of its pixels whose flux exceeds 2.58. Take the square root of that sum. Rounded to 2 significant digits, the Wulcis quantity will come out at 2.2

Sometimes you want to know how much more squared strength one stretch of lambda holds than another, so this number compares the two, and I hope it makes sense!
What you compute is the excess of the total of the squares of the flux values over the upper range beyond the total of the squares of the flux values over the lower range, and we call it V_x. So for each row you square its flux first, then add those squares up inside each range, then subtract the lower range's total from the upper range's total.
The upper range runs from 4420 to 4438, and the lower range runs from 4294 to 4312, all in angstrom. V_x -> 26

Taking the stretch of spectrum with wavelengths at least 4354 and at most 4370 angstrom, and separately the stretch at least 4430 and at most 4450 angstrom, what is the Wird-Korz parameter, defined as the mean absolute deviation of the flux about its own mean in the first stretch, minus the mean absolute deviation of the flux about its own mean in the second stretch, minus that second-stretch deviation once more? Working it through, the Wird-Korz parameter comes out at -0.09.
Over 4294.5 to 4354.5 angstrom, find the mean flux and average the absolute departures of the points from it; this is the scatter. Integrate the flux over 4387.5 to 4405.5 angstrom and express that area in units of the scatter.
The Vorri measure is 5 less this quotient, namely -84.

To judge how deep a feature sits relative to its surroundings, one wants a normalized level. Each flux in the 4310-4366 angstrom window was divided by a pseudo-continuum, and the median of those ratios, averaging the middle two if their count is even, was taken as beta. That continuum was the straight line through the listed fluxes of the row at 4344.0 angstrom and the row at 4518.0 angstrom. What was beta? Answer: 0.90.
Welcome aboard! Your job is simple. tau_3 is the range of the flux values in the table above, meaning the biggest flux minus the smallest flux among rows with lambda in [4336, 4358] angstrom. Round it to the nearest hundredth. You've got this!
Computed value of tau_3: 1.52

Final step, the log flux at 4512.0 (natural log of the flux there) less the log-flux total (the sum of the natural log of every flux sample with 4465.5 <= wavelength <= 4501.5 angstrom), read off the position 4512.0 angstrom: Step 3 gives -11.6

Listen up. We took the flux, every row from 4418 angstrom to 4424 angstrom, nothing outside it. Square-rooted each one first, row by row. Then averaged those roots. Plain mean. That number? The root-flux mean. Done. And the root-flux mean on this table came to 1.71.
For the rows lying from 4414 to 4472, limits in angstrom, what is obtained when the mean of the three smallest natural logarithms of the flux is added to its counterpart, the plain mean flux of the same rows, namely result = 3.64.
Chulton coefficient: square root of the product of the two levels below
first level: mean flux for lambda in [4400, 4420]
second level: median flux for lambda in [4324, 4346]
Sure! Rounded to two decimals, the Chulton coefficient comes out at 2.69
